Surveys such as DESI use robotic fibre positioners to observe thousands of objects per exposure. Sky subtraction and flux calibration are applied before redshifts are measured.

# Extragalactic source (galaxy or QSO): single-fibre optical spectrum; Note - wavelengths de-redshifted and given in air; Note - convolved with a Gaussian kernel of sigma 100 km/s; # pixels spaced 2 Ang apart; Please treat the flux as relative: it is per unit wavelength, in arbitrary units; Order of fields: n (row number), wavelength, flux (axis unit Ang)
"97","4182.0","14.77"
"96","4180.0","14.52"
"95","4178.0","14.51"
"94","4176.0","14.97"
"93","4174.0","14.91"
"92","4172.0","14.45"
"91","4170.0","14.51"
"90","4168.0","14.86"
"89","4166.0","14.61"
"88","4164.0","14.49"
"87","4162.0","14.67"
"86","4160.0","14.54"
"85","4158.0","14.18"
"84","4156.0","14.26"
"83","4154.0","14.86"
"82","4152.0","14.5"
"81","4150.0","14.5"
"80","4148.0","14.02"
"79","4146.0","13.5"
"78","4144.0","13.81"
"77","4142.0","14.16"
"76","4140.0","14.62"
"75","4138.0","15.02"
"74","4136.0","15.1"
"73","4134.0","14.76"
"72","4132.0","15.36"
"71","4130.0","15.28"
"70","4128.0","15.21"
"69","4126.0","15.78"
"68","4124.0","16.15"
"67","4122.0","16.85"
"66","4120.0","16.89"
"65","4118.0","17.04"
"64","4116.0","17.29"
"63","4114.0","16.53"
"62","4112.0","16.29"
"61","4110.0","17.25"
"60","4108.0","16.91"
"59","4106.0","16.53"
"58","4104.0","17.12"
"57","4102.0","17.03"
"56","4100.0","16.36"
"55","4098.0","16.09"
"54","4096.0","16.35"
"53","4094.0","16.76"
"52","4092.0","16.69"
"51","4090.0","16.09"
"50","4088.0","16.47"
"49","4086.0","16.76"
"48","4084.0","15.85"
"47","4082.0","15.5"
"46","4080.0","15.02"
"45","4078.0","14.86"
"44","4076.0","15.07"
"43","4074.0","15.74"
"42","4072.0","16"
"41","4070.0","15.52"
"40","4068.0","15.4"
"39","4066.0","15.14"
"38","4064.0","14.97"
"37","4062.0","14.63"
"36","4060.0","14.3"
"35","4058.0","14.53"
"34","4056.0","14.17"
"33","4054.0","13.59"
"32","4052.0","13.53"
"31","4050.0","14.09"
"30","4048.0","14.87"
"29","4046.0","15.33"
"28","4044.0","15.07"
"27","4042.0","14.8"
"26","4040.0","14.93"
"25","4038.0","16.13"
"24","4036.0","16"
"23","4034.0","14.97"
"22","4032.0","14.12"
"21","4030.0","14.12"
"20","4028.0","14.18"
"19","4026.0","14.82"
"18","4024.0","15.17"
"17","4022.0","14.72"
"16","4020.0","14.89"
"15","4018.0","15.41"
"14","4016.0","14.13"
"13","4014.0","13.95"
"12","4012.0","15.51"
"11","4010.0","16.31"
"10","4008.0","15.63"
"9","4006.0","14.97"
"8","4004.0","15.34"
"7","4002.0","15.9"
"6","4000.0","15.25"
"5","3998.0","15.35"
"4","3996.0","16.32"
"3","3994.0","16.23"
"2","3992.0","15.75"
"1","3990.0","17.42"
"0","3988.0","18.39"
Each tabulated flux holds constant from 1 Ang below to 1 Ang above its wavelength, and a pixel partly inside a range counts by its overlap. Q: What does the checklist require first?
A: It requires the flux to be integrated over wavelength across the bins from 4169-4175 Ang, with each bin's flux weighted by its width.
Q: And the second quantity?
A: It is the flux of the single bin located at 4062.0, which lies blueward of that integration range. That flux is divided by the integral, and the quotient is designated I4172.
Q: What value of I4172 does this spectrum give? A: 0.17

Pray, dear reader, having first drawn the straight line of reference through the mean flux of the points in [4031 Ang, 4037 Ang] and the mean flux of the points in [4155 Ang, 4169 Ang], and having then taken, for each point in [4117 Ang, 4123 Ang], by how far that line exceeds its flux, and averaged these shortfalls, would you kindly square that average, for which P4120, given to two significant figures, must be 5.0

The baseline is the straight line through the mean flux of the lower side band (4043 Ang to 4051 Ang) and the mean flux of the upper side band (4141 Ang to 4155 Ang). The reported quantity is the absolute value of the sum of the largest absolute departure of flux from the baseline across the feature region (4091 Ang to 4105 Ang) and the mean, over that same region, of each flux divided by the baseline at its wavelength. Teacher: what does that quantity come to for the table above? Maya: 3.79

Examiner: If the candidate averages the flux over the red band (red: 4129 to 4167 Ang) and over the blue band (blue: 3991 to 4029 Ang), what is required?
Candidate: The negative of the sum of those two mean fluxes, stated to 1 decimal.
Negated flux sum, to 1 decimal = -29.8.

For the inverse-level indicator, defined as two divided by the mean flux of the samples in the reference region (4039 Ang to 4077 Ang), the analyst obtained 0.135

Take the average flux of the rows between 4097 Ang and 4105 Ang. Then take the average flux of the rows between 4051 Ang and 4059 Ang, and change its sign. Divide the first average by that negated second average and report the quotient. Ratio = -1.19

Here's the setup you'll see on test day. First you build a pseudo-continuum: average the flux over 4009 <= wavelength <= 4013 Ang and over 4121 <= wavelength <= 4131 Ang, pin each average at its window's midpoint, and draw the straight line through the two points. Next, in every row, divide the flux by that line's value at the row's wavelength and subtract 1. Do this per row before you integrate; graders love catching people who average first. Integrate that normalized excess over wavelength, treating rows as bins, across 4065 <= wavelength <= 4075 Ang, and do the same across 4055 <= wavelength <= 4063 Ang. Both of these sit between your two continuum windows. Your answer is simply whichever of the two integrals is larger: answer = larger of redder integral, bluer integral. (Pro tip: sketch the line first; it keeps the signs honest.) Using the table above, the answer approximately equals -0.20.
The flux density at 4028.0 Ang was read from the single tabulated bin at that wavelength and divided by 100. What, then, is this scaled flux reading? 0.142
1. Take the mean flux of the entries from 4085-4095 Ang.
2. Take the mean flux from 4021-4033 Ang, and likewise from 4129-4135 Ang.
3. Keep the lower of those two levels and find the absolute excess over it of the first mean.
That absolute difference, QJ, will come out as 2.03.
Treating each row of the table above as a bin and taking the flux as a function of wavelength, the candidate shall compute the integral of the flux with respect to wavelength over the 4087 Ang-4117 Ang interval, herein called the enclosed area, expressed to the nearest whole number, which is 500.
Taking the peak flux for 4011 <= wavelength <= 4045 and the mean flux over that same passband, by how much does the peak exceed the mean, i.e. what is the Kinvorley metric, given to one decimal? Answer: 1.3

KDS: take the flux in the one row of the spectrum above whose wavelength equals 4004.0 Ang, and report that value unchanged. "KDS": 15.34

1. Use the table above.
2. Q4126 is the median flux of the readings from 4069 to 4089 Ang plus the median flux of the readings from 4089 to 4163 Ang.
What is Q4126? 31.4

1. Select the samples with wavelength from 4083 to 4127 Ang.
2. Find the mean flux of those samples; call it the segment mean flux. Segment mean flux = 16.6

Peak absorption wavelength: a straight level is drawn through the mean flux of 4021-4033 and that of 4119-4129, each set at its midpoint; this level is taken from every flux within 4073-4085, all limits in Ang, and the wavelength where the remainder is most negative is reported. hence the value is 4078.0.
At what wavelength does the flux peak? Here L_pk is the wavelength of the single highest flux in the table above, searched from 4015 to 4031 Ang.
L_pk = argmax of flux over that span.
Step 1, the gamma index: 4018.0 Ang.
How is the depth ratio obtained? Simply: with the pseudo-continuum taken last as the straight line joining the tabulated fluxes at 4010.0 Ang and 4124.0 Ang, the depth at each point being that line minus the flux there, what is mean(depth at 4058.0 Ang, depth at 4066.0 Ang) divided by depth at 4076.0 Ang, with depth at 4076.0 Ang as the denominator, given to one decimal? 1.2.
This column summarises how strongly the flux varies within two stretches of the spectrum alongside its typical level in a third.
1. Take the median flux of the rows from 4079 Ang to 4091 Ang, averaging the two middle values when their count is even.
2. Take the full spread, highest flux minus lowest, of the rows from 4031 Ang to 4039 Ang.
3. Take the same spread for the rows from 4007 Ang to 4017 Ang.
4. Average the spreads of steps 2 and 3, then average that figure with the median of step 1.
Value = 9.08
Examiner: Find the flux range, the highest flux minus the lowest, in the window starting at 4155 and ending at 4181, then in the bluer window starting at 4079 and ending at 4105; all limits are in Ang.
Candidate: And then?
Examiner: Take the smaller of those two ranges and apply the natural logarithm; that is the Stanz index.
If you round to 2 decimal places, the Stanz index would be -0.24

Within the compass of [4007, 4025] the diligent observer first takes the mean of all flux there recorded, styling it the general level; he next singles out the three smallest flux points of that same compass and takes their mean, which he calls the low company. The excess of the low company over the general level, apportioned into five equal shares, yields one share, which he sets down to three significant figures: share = -0.163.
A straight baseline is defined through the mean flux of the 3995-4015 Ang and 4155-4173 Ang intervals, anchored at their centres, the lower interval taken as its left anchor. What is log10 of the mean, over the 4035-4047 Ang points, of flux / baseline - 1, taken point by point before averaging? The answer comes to -2.0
